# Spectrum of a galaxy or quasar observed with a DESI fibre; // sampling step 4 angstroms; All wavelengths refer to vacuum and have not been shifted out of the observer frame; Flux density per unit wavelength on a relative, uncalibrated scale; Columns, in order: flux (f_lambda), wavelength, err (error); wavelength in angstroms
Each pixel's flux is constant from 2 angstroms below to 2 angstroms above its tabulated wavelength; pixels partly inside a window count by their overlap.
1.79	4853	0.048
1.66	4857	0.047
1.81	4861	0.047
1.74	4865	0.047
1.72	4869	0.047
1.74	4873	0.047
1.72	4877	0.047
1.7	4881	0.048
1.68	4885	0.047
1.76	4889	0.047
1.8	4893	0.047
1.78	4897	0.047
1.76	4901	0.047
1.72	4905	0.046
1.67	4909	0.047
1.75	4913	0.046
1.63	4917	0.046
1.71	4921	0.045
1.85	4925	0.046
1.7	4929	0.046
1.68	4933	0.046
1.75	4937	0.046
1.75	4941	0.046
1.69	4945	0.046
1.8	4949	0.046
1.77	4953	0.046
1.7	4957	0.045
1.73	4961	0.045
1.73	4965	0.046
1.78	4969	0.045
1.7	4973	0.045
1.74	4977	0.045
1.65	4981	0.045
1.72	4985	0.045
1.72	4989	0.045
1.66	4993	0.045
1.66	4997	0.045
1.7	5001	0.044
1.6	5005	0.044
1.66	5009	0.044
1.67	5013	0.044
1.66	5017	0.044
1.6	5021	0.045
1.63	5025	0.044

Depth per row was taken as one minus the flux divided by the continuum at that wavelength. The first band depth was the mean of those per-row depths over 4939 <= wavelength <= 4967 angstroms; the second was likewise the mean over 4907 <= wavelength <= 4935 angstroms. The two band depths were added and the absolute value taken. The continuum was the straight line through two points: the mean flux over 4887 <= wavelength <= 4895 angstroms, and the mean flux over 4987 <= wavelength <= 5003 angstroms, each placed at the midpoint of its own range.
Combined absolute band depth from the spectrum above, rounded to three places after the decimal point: 0.014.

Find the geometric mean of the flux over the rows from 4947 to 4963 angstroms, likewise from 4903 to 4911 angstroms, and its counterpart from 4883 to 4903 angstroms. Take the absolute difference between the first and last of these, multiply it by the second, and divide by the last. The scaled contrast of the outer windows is 0.006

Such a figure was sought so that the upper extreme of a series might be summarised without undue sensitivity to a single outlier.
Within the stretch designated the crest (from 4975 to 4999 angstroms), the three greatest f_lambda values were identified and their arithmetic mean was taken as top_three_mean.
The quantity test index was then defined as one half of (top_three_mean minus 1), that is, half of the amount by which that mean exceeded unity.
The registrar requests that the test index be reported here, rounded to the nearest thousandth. 0.363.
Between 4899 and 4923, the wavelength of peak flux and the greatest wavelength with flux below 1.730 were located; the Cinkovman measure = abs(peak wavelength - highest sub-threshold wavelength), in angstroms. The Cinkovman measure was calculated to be 20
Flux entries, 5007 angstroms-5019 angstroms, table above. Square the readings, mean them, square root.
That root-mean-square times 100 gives 166.3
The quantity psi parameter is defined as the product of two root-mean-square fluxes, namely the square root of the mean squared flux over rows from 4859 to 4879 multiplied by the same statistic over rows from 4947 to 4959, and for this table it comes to 3.07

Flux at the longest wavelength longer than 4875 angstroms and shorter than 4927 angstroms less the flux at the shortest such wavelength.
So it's 0.13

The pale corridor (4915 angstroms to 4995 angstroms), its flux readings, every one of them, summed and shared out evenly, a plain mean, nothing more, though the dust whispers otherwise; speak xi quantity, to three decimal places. 1.723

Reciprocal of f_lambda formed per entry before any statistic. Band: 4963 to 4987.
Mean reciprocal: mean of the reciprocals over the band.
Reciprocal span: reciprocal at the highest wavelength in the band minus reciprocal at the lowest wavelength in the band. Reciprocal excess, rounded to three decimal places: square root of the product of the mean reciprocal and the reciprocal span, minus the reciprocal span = 0.041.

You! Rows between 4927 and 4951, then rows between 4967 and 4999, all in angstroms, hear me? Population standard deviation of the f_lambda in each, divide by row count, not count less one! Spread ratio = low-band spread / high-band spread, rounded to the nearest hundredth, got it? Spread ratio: 1.00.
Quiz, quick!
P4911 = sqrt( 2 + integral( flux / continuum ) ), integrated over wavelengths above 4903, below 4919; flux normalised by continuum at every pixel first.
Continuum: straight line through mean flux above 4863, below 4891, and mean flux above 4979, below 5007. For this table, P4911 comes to 4.23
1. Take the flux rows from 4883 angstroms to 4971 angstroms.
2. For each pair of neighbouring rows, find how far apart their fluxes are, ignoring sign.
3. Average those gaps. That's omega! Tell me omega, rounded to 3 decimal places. 0.060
